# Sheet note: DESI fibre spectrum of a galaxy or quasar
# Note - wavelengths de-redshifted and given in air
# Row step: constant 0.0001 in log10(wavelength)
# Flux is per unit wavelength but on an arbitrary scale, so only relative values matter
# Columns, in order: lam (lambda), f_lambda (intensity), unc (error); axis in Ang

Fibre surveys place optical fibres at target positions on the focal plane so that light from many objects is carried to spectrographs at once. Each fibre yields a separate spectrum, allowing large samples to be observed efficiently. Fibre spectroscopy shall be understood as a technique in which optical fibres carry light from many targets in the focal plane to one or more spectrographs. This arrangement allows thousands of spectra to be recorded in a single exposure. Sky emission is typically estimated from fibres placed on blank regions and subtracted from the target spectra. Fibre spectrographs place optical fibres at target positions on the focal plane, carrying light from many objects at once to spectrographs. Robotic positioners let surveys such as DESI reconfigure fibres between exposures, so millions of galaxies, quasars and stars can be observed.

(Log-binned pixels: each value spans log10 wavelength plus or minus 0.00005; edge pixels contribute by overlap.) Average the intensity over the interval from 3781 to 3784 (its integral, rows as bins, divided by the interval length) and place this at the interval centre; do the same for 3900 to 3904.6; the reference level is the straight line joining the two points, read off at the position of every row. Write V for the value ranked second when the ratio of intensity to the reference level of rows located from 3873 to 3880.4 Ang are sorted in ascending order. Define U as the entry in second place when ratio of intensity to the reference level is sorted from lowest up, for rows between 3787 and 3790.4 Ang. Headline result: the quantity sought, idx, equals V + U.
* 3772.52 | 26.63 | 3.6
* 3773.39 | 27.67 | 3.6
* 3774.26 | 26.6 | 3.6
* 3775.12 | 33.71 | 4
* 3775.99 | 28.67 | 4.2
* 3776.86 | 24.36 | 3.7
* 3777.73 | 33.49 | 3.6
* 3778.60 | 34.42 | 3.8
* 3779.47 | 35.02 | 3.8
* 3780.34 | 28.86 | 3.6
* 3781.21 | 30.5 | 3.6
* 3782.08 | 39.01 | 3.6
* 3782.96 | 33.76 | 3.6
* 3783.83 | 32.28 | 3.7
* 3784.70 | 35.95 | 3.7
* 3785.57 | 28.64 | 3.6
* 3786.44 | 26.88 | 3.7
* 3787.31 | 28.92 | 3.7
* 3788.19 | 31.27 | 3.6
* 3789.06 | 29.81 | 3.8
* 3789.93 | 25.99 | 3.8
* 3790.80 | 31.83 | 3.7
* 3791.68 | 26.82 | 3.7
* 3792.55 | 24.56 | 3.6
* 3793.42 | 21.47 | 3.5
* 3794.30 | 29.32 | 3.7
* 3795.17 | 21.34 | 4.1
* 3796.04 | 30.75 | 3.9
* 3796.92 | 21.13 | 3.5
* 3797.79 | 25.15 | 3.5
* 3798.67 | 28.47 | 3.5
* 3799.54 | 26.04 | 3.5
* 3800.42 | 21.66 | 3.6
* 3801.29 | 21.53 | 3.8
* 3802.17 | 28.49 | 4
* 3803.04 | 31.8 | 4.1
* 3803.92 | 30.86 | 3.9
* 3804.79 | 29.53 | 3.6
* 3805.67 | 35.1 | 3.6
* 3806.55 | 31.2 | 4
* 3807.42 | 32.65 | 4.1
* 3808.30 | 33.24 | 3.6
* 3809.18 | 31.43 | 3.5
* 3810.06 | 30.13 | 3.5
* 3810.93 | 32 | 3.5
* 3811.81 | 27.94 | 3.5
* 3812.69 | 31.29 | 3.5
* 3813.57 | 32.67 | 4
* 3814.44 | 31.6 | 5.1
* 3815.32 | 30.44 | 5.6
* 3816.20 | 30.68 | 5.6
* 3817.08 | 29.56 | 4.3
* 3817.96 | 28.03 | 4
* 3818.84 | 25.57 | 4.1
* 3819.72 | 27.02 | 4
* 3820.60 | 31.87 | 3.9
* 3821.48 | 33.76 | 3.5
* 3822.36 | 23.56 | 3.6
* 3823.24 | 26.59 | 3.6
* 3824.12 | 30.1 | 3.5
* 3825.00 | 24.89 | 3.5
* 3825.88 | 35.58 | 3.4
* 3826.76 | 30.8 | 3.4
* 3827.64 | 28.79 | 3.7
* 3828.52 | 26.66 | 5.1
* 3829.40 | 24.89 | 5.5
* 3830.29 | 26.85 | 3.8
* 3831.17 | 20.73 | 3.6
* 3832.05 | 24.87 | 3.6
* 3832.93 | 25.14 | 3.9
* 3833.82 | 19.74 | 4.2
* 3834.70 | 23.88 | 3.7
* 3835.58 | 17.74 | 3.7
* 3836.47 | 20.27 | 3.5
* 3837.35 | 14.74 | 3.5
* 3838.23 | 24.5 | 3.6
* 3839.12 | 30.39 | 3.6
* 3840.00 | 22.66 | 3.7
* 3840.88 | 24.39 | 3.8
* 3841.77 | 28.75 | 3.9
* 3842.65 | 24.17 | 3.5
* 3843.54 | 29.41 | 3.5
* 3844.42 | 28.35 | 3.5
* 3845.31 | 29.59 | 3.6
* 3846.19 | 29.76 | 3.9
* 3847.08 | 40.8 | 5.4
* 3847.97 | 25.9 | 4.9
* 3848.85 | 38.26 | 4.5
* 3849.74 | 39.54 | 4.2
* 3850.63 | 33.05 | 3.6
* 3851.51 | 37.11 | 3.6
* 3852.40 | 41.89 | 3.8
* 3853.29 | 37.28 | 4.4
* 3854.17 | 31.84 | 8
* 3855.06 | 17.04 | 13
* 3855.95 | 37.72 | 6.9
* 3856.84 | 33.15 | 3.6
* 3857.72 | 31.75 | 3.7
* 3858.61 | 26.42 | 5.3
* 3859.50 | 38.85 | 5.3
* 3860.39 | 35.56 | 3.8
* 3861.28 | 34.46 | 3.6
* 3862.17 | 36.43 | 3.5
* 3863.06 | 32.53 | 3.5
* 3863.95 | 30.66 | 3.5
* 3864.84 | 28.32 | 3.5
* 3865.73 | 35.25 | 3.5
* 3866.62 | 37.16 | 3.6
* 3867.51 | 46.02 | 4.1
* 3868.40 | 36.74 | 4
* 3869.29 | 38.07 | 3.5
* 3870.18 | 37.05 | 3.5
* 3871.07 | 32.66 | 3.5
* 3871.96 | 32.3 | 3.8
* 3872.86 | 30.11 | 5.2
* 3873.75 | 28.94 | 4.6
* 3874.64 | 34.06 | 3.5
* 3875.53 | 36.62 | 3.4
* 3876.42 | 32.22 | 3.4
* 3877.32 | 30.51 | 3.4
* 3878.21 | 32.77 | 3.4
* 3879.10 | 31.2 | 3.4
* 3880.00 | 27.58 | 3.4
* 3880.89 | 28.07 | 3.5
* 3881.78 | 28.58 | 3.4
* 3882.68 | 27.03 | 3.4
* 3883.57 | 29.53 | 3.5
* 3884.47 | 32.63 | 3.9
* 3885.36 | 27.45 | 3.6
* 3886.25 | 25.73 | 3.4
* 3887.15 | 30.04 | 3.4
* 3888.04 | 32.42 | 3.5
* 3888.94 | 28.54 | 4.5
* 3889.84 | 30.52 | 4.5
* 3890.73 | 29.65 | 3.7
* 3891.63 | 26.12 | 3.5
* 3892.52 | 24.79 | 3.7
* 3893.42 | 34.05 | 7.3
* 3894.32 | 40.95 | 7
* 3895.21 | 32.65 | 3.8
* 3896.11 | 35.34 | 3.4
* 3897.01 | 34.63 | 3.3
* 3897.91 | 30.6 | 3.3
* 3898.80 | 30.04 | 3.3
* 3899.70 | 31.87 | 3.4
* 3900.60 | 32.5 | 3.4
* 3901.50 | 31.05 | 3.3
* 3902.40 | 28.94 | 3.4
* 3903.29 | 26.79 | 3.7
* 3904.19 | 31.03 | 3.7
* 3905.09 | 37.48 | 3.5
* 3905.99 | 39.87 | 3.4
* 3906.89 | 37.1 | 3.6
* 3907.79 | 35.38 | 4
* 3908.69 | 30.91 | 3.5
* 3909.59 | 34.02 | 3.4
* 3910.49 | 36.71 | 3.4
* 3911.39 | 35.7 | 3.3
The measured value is 1.78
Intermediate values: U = 0.85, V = 0.93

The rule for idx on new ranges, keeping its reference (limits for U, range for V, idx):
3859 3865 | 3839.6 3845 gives 1.73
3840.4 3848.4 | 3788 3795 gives 1.48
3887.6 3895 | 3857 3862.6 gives 1.86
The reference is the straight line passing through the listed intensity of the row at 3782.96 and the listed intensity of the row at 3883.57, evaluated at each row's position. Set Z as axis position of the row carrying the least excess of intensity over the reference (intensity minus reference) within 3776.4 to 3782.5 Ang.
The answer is 3776.86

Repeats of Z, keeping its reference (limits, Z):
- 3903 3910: 3903.29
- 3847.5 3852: 3847.97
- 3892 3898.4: 3892.52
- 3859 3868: 3864.84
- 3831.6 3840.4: 3837.35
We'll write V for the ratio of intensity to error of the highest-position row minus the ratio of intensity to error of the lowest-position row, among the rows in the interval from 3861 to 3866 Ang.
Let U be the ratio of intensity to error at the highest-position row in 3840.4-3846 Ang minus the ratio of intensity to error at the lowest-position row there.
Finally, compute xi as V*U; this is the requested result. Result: 0.9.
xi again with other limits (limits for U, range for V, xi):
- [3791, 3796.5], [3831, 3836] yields -0.6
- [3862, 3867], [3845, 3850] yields -0.1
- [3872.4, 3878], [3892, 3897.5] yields 12.1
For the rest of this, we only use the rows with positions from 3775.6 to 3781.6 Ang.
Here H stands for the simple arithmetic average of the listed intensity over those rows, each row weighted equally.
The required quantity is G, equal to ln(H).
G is 3.43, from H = 30.8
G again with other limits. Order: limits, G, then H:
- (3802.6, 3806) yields 3.46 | 31.8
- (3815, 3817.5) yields 3.41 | 30.2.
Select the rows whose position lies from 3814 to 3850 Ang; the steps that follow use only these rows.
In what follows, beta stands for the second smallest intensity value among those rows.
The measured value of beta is 17.74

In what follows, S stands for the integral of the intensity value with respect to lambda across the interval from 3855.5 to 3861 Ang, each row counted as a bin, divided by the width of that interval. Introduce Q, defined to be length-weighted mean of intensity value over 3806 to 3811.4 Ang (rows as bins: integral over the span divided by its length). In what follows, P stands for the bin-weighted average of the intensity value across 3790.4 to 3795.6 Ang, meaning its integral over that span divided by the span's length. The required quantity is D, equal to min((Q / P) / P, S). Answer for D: 0.048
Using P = 25.8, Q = 32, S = 34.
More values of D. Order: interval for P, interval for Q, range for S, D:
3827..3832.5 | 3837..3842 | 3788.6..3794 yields 0.037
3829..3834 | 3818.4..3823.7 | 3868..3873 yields 0.049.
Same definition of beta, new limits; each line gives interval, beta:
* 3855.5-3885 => 27.03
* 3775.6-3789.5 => 26.88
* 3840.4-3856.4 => 24.17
